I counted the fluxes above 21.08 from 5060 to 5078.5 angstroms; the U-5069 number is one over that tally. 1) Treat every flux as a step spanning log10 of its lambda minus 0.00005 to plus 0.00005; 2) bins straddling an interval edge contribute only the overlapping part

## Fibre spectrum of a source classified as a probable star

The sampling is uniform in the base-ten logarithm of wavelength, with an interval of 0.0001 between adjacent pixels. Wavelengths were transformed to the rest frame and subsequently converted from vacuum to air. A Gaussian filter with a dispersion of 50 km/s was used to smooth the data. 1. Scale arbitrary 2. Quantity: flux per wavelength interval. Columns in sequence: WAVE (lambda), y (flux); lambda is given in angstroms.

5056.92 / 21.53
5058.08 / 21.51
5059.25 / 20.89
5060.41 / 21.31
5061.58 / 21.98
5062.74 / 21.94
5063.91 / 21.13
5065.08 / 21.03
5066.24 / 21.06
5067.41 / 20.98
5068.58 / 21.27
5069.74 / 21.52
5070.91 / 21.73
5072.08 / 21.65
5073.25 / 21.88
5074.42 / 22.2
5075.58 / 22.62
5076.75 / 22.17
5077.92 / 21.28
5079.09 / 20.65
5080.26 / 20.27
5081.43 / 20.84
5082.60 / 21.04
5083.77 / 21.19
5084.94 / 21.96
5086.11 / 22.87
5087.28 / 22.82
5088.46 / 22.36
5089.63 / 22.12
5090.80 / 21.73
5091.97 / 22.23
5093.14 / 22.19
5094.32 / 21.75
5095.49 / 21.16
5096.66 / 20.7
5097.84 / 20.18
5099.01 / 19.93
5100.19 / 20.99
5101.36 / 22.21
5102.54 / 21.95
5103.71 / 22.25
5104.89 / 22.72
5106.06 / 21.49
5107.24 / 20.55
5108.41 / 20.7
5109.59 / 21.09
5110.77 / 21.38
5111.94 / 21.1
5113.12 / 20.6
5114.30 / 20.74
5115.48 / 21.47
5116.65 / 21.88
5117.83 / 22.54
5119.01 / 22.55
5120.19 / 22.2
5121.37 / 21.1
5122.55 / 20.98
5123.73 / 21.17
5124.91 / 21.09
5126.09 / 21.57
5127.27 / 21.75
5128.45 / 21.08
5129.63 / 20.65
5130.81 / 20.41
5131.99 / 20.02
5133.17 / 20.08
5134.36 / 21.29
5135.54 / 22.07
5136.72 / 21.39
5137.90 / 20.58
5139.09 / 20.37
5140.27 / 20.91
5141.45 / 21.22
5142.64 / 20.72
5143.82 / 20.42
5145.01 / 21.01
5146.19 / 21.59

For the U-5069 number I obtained 0.077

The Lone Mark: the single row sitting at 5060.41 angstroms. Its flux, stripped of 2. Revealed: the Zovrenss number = 19.3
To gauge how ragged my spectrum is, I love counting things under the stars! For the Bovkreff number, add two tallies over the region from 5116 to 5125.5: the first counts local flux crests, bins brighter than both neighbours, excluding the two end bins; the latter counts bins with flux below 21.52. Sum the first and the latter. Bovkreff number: 6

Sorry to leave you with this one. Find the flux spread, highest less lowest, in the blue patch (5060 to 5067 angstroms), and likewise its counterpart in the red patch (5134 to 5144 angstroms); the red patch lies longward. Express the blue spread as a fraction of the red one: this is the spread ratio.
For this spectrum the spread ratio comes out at 0.56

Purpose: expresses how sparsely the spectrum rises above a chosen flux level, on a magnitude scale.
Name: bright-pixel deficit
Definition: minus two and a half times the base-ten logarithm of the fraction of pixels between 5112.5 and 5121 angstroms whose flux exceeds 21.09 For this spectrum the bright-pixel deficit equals 0.4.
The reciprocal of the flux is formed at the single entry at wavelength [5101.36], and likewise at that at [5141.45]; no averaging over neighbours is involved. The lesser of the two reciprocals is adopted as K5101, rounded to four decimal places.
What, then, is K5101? 0.0450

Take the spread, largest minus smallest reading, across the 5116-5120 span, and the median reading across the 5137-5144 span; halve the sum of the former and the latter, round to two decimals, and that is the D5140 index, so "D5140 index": 10.66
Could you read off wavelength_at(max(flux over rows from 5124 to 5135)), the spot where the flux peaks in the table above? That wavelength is 5127.27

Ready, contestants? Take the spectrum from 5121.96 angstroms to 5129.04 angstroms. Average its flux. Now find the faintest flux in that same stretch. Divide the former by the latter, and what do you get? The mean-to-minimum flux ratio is 1.014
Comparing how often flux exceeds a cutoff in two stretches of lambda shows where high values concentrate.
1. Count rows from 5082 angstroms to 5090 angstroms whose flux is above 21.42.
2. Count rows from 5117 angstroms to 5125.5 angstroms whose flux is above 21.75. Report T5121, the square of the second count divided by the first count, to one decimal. 1.8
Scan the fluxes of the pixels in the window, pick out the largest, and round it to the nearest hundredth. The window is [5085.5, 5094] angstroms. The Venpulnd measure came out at 22.87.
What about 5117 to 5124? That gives 22.55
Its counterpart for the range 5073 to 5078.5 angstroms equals 22.62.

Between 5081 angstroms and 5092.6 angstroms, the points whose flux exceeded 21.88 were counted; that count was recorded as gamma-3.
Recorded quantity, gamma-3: 6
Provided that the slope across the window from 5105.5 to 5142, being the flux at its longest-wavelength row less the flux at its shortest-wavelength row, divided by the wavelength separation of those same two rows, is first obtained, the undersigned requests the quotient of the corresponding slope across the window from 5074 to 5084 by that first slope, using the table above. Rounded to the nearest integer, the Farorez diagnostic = 14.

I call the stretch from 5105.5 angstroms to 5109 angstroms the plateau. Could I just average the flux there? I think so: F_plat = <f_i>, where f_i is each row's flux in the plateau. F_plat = 20.9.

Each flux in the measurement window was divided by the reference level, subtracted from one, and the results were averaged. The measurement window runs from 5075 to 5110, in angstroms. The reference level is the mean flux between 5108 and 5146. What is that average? -0.019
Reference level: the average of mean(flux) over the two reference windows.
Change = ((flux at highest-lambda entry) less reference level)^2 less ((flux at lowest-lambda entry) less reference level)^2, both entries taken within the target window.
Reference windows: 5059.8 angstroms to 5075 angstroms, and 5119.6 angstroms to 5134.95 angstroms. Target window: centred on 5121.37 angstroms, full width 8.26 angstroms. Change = -1.6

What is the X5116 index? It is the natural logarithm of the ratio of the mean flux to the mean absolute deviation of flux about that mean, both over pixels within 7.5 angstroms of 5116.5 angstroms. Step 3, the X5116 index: 3.71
